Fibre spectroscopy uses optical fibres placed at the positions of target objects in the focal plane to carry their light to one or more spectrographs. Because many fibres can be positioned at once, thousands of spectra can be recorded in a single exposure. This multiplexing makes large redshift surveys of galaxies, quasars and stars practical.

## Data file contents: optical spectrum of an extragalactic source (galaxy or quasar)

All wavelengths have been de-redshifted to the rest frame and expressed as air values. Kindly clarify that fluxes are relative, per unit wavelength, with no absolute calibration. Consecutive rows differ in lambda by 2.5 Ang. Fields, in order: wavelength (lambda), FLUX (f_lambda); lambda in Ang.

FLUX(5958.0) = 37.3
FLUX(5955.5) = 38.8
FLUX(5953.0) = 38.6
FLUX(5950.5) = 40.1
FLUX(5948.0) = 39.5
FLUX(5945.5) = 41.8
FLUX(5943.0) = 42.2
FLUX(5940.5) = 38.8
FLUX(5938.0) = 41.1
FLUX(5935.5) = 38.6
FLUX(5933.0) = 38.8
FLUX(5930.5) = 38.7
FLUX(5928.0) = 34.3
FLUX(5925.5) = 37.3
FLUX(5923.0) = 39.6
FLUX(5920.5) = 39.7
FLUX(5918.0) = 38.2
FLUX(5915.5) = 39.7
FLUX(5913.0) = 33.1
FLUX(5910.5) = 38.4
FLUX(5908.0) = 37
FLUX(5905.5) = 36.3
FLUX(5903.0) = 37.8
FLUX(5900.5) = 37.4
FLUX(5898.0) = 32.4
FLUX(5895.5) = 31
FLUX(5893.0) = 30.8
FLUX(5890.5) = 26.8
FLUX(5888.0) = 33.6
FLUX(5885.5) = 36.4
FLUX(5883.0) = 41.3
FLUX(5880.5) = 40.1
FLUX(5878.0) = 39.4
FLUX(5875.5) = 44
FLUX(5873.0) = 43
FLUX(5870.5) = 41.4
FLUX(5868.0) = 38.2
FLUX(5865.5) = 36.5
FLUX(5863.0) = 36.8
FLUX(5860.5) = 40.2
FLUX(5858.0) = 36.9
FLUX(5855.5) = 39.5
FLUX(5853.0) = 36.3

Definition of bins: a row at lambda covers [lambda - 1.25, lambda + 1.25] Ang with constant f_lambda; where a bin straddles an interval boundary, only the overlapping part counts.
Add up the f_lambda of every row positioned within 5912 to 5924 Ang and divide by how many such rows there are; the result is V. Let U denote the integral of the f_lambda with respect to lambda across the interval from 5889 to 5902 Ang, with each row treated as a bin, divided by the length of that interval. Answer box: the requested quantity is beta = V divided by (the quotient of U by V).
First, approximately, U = 31.8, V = 38.1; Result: 46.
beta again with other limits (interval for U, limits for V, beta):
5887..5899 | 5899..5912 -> 45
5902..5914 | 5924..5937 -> 39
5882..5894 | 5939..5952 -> 49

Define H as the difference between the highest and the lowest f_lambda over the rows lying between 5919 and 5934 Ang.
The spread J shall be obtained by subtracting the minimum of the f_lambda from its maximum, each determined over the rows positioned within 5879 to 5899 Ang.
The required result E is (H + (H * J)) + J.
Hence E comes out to 98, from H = 5.4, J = 14.5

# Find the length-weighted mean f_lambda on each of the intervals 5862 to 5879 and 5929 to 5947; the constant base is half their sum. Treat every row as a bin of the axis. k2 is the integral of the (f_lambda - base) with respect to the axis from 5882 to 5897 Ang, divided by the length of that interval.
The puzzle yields -6.8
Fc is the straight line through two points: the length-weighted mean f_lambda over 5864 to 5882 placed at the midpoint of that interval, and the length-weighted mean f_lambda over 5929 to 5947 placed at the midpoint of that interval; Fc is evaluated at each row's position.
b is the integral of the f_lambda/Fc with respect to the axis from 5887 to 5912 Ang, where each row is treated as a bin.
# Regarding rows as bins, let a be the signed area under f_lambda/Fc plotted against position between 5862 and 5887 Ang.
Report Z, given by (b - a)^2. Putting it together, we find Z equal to 11.2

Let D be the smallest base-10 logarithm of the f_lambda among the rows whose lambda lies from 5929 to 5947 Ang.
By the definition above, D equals 1.59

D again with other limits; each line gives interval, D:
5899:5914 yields 1.52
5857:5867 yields 1.56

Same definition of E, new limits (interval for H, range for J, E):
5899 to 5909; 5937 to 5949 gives 10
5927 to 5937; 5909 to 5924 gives 41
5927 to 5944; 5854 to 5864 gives 38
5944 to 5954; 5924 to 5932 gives 22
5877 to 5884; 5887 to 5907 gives 34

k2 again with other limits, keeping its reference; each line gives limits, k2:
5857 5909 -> -2.9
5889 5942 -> -3.5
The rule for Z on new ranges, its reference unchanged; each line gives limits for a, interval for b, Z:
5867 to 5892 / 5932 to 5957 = 1.4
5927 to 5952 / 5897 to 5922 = 2.5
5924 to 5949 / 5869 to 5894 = 1.1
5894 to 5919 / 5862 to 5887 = 4.5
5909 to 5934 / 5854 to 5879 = 0.8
